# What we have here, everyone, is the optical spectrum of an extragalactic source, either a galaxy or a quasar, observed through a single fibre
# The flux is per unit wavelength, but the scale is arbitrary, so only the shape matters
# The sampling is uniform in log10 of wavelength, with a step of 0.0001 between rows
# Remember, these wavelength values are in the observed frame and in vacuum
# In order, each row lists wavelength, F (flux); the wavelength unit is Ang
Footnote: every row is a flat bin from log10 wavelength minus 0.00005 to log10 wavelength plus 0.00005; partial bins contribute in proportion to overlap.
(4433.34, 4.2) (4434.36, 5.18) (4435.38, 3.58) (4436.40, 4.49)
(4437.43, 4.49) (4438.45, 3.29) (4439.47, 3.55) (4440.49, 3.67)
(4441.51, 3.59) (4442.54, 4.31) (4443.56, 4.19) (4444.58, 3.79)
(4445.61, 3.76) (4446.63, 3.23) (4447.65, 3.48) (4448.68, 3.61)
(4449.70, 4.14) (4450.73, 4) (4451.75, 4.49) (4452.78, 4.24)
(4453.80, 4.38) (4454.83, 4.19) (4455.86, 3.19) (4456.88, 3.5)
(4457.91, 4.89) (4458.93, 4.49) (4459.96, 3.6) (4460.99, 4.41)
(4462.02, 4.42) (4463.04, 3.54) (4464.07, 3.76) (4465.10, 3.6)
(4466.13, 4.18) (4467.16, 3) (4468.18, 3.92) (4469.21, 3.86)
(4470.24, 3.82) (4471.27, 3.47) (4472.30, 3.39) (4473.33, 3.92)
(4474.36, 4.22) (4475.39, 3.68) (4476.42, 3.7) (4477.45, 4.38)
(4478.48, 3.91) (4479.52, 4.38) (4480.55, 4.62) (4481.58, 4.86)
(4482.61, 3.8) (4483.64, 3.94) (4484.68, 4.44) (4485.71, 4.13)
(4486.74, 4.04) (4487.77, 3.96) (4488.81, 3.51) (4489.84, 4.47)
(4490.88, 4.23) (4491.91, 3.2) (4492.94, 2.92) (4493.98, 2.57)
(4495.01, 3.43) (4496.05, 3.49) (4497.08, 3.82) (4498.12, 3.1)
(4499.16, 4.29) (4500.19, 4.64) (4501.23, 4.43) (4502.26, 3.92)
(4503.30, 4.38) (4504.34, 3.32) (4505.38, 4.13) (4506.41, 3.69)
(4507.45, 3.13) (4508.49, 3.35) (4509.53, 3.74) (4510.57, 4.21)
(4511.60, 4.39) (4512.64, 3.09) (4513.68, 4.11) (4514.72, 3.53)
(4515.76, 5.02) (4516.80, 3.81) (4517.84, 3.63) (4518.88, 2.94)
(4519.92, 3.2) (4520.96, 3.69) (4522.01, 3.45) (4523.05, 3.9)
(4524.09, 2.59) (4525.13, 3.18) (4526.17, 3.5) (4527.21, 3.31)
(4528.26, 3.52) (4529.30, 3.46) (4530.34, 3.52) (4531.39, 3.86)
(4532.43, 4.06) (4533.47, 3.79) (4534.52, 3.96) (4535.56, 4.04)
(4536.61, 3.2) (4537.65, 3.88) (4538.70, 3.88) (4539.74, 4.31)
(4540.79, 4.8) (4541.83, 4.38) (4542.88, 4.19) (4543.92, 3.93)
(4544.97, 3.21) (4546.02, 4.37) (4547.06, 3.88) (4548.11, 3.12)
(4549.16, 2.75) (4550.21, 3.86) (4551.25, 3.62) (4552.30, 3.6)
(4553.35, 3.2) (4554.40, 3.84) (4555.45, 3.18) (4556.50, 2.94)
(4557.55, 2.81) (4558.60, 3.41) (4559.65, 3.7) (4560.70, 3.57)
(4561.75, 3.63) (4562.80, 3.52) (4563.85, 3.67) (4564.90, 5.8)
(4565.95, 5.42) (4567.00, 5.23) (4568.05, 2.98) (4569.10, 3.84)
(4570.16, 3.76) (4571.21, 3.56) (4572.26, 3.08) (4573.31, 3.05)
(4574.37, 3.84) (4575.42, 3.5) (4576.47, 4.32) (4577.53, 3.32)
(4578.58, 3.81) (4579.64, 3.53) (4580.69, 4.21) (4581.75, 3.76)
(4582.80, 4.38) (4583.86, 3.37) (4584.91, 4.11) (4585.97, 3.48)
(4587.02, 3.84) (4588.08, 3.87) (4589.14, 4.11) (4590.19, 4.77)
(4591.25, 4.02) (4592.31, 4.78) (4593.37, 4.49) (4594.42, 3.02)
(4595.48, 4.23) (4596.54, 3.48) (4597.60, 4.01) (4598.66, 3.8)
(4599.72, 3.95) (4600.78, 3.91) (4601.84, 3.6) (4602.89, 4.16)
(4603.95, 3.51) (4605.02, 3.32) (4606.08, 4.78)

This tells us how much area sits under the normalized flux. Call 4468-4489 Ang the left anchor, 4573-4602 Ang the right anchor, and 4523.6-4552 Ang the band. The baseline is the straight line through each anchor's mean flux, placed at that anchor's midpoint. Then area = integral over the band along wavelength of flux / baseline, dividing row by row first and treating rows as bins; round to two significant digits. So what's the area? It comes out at 27 Ang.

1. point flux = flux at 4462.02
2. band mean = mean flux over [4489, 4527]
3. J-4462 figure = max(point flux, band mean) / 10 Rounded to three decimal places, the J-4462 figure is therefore 0.442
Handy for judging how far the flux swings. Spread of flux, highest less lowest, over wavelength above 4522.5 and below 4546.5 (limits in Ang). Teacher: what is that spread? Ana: 2.21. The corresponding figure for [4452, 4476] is 1.89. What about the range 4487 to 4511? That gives 2.07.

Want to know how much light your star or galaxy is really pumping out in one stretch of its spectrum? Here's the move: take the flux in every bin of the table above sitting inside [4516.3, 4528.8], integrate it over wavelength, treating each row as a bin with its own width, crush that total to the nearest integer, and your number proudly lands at 42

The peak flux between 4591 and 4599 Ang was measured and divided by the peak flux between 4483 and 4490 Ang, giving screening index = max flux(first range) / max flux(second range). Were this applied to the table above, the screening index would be 1.1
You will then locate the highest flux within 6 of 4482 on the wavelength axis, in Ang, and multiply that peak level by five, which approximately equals 24.3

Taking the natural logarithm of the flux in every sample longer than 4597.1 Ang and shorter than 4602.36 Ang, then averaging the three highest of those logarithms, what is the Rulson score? 1.38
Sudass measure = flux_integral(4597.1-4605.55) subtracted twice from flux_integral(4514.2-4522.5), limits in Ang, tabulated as -34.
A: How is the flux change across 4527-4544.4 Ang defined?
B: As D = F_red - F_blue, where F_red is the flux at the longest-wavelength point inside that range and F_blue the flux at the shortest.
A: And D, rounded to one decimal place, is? 0.6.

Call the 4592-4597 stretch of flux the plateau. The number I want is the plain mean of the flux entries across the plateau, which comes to 4.0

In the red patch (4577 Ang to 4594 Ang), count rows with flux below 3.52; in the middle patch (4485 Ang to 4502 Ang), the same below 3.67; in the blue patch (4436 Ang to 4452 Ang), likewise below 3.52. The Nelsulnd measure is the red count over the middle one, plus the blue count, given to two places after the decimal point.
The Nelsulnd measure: 3.43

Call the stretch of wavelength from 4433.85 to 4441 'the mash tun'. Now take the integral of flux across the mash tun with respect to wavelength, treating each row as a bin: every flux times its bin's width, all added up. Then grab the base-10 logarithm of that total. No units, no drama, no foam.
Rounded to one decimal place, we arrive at 1.5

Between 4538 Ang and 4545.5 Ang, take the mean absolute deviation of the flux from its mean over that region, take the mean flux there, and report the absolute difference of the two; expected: 3.73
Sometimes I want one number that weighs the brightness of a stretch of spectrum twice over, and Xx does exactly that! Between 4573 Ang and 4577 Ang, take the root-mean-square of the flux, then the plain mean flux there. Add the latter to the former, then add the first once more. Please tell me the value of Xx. 11.1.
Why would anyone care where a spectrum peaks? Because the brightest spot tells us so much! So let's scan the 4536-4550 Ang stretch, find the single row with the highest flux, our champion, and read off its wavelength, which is 4540.79 Ang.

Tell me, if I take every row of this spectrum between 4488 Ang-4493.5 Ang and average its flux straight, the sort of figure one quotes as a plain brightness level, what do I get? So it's 3.67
